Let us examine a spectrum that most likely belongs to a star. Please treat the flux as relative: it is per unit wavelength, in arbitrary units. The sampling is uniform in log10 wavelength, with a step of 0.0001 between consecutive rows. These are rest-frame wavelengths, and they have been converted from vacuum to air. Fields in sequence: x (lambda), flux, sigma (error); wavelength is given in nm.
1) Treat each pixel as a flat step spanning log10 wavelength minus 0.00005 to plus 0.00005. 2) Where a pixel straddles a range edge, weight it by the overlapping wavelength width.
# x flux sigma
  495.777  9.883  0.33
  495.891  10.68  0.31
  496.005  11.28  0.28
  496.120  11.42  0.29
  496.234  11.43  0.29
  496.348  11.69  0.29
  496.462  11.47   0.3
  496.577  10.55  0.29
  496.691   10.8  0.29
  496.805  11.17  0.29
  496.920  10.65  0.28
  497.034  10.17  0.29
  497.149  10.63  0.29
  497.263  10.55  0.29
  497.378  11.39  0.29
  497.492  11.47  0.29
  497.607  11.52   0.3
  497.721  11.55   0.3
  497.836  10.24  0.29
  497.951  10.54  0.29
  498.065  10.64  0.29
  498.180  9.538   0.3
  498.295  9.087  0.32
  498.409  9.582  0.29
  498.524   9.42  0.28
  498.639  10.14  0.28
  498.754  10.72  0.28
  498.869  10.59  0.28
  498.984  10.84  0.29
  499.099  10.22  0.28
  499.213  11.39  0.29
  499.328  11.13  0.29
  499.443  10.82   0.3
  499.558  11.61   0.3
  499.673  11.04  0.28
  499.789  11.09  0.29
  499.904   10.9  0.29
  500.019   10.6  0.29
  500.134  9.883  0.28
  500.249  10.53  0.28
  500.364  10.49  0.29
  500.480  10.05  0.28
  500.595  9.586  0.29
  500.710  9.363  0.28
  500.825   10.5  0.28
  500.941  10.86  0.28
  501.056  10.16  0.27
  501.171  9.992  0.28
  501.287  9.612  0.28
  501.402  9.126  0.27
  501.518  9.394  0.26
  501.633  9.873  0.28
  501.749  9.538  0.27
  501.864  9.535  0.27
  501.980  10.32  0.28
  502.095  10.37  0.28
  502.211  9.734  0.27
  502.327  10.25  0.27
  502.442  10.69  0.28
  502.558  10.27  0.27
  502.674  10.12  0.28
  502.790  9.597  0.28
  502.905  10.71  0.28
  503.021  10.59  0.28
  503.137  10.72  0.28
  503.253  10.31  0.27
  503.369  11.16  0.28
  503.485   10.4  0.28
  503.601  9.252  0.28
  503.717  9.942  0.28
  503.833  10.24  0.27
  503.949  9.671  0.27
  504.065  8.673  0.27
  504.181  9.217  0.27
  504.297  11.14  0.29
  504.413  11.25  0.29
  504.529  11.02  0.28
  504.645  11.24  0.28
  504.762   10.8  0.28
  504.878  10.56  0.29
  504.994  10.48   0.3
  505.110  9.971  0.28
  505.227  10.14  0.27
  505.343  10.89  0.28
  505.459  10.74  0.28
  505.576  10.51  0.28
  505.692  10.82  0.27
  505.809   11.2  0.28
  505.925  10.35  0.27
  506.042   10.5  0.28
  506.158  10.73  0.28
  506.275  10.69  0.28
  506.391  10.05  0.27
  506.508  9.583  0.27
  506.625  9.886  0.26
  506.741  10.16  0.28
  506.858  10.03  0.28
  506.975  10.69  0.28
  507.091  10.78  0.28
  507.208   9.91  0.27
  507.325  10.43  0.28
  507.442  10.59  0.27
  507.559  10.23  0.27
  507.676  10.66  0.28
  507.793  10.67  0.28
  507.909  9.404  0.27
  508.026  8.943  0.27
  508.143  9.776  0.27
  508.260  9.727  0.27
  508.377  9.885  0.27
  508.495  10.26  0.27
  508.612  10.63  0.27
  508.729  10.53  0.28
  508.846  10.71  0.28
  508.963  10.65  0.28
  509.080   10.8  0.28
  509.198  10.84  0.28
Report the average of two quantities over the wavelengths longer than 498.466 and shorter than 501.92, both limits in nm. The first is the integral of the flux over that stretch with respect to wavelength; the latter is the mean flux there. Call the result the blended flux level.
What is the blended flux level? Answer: 23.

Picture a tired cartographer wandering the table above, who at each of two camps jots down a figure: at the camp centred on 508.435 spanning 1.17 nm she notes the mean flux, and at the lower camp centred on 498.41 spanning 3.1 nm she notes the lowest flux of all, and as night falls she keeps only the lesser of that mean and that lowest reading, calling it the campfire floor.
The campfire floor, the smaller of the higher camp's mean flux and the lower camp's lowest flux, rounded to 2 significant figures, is 9.1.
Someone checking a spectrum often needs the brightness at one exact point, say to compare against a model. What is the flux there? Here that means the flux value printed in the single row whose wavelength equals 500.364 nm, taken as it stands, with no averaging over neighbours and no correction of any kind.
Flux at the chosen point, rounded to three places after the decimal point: 10.490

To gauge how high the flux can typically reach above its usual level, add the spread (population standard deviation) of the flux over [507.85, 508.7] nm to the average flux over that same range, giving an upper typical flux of 10.3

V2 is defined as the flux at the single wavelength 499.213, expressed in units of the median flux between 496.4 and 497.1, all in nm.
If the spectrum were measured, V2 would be 1.06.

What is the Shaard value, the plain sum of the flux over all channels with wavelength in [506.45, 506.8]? 29.6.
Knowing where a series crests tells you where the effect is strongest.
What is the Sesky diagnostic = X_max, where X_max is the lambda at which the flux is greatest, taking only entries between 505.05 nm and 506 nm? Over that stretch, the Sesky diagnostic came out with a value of 505.809 nm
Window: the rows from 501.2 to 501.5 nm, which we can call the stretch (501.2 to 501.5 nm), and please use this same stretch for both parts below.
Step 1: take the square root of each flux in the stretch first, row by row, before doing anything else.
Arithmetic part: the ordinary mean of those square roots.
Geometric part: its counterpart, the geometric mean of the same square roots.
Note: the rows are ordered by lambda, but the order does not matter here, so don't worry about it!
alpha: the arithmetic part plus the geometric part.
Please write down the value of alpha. 6.12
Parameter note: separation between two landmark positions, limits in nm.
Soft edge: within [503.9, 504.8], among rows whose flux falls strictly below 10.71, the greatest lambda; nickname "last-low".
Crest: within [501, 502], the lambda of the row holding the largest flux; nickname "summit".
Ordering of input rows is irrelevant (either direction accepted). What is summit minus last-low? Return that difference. -2.20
